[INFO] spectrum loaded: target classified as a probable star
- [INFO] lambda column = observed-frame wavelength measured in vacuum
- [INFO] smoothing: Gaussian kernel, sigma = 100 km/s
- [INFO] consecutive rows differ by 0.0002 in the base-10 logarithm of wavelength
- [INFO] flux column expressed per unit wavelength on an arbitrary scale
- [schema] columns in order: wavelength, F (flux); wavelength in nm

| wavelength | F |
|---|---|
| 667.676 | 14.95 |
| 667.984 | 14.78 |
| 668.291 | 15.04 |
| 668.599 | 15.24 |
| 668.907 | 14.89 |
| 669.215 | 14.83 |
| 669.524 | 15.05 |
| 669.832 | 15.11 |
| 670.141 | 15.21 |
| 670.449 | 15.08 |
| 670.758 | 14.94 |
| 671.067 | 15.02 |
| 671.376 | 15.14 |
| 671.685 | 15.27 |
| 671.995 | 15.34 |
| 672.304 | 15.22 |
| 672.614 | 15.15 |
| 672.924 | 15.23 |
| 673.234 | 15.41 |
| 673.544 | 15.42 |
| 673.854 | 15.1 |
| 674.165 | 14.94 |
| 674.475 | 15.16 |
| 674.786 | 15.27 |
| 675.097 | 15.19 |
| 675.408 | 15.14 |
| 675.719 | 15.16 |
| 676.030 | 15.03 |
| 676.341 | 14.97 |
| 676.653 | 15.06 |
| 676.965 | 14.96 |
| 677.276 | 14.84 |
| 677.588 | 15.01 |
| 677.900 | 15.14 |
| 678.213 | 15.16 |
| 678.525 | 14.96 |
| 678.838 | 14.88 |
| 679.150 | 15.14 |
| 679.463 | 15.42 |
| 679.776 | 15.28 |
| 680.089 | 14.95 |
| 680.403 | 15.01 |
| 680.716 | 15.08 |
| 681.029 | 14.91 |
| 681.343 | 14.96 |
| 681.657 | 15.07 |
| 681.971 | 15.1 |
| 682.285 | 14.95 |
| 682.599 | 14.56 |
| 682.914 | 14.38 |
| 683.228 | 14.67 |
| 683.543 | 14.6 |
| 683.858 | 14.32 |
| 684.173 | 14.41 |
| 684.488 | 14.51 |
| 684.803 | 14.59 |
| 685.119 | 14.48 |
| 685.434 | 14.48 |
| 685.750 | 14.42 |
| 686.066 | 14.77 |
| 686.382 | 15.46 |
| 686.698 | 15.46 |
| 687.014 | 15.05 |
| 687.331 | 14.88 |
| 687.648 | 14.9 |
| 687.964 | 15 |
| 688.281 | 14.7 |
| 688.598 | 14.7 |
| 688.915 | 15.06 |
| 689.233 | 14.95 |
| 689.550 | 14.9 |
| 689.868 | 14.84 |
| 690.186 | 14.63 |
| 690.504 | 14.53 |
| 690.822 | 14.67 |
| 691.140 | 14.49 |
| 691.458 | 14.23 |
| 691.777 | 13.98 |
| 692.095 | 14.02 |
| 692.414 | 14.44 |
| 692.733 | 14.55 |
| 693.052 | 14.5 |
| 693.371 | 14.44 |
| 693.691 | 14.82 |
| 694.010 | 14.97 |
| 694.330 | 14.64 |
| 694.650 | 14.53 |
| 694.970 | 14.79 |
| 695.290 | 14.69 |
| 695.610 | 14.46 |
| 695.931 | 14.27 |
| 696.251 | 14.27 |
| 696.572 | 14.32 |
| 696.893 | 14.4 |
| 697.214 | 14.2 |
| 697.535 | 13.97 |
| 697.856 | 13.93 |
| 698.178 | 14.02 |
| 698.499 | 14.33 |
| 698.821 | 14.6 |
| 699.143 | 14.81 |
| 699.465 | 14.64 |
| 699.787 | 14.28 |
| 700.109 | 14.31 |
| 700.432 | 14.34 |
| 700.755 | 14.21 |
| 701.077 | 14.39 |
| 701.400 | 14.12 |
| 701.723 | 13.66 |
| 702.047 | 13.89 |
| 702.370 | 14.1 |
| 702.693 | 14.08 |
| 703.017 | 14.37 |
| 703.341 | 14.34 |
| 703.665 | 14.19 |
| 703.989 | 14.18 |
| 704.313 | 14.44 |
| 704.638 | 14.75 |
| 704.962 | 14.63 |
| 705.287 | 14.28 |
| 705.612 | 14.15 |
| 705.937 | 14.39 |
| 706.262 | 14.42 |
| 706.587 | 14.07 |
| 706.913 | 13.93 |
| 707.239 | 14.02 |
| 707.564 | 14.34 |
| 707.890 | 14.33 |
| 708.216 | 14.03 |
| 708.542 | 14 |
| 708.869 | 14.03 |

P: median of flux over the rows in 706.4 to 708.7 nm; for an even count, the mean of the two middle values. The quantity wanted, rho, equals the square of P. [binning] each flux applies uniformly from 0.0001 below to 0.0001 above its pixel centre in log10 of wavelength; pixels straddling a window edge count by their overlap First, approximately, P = 14.0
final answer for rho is 197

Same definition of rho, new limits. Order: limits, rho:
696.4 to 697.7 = 203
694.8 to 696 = 212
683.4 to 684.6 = 209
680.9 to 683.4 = 223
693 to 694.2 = 215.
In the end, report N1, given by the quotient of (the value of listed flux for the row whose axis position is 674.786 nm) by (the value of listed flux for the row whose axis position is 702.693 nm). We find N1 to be 1.08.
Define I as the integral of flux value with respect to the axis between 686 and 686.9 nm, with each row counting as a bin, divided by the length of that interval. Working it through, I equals 15.3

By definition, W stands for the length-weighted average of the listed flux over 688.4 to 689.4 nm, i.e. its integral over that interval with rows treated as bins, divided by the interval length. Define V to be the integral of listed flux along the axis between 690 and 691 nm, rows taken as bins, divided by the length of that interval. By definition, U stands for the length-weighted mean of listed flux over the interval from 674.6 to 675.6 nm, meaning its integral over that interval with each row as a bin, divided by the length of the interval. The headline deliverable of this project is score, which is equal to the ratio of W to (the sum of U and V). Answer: 0.500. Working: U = 15.2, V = 14.6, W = 14.9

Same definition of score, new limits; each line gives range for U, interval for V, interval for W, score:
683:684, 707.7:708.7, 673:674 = 0.534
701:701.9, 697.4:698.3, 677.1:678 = 0.536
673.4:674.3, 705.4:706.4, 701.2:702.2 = 0.472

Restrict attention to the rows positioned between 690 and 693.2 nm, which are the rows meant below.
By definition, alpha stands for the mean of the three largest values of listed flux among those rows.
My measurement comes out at 14.6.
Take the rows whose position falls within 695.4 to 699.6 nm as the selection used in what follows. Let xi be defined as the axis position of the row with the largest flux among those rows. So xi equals 699.143 nm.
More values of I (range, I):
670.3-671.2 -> 15.0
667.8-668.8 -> 15.0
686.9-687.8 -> 14.9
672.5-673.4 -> 15.3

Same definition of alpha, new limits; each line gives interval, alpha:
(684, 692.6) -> 15.3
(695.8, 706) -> 14.7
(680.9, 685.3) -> 15.0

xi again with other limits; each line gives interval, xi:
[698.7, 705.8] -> 699.143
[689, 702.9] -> 694.010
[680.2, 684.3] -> 681.971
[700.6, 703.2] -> 701.077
